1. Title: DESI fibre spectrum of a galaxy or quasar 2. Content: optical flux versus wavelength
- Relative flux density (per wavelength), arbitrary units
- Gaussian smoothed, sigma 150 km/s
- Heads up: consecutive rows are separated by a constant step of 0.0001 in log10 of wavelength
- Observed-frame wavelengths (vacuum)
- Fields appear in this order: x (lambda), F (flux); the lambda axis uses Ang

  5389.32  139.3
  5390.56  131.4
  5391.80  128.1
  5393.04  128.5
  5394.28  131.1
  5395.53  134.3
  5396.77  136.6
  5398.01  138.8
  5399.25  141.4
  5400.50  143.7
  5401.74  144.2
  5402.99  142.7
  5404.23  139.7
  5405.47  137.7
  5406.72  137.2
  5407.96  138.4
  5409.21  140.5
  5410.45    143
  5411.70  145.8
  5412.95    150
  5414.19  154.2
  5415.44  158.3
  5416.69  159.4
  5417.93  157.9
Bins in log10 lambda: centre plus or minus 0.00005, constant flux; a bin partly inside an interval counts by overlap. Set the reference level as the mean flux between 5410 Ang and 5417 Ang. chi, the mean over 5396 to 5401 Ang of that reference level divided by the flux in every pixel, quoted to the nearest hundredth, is 1.08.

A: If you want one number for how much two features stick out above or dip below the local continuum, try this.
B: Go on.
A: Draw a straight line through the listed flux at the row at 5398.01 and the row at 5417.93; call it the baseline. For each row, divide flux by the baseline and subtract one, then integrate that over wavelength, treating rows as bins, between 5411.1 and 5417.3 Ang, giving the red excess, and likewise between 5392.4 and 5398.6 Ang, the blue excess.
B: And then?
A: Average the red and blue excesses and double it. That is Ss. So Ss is -0.15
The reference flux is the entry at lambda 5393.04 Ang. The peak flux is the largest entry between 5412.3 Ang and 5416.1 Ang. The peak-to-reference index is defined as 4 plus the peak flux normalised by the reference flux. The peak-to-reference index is 5.23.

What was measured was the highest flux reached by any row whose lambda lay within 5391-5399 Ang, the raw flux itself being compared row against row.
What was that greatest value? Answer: 138.8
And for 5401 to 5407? 144.2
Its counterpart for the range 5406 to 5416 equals 158.3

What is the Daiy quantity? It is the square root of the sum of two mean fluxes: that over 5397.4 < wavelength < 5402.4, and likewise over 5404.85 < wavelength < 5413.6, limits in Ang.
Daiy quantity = 16.8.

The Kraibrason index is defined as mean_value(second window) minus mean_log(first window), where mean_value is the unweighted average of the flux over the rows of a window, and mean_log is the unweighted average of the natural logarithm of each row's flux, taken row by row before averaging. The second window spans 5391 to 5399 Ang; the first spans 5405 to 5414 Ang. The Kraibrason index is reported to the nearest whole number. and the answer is 128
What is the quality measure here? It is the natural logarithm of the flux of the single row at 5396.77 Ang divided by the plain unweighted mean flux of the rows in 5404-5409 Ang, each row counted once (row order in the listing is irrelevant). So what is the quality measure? -0.012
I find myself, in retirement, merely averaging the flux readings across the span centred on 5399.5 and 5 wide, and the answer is 142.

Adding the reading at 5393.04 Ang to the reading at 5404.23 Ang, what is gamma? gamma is 268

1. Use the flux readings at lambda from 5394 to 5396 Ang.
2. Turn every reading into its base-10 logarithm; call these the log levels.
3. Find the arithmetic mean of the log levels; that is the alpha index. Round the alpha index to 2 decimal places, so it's 2.12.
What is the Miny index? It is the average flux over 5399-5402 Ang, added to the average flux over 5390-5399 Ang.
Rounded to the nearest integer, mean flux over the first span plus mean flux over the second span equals 276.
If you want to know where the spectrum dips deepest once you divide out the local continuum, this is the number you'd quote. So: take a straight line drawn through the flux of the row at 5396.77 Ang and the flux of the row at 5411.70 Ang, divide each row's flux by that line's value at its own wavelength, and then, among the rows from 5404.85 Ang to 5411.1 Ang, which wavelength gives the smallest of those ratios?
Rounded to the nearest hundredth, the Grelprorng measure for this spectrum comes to 5406.72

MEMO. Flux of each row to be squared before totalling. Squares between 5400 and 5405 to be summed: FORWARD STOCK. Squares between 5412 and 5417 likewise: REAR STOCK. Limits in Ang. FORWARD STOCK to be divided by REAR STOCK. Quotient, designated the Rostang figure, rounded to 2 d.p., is 0.84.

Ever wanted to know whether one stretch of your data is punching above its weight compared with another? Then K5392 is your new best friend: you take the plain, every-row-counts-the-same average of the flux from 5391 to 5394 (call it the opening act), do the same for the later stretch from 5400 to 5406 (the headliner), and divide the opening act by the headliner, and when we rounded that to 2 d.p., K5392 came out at 0.91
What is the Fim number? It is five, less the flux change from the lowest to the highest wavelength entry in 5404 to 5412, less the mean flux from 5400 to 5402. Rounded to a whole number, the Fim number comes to -145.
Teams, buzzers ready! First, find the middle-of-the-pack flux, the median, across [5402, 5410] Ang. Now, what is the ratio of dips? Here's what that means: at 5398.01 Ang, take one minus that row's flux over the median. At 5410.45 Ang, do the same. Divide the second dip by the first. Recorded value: -15.8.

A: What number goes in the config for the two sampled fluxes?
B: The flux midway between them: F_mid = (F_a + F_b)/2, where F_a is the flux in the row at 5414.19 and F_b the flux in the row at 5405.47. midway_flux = 146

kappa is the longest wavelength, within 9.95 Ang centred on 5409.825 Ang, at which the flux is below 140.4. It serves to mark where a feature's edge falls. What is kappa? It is 5407.96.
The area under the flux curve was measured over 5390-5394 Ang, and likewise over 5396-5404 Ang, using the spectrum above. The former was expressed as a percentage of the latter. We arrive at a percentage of 46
